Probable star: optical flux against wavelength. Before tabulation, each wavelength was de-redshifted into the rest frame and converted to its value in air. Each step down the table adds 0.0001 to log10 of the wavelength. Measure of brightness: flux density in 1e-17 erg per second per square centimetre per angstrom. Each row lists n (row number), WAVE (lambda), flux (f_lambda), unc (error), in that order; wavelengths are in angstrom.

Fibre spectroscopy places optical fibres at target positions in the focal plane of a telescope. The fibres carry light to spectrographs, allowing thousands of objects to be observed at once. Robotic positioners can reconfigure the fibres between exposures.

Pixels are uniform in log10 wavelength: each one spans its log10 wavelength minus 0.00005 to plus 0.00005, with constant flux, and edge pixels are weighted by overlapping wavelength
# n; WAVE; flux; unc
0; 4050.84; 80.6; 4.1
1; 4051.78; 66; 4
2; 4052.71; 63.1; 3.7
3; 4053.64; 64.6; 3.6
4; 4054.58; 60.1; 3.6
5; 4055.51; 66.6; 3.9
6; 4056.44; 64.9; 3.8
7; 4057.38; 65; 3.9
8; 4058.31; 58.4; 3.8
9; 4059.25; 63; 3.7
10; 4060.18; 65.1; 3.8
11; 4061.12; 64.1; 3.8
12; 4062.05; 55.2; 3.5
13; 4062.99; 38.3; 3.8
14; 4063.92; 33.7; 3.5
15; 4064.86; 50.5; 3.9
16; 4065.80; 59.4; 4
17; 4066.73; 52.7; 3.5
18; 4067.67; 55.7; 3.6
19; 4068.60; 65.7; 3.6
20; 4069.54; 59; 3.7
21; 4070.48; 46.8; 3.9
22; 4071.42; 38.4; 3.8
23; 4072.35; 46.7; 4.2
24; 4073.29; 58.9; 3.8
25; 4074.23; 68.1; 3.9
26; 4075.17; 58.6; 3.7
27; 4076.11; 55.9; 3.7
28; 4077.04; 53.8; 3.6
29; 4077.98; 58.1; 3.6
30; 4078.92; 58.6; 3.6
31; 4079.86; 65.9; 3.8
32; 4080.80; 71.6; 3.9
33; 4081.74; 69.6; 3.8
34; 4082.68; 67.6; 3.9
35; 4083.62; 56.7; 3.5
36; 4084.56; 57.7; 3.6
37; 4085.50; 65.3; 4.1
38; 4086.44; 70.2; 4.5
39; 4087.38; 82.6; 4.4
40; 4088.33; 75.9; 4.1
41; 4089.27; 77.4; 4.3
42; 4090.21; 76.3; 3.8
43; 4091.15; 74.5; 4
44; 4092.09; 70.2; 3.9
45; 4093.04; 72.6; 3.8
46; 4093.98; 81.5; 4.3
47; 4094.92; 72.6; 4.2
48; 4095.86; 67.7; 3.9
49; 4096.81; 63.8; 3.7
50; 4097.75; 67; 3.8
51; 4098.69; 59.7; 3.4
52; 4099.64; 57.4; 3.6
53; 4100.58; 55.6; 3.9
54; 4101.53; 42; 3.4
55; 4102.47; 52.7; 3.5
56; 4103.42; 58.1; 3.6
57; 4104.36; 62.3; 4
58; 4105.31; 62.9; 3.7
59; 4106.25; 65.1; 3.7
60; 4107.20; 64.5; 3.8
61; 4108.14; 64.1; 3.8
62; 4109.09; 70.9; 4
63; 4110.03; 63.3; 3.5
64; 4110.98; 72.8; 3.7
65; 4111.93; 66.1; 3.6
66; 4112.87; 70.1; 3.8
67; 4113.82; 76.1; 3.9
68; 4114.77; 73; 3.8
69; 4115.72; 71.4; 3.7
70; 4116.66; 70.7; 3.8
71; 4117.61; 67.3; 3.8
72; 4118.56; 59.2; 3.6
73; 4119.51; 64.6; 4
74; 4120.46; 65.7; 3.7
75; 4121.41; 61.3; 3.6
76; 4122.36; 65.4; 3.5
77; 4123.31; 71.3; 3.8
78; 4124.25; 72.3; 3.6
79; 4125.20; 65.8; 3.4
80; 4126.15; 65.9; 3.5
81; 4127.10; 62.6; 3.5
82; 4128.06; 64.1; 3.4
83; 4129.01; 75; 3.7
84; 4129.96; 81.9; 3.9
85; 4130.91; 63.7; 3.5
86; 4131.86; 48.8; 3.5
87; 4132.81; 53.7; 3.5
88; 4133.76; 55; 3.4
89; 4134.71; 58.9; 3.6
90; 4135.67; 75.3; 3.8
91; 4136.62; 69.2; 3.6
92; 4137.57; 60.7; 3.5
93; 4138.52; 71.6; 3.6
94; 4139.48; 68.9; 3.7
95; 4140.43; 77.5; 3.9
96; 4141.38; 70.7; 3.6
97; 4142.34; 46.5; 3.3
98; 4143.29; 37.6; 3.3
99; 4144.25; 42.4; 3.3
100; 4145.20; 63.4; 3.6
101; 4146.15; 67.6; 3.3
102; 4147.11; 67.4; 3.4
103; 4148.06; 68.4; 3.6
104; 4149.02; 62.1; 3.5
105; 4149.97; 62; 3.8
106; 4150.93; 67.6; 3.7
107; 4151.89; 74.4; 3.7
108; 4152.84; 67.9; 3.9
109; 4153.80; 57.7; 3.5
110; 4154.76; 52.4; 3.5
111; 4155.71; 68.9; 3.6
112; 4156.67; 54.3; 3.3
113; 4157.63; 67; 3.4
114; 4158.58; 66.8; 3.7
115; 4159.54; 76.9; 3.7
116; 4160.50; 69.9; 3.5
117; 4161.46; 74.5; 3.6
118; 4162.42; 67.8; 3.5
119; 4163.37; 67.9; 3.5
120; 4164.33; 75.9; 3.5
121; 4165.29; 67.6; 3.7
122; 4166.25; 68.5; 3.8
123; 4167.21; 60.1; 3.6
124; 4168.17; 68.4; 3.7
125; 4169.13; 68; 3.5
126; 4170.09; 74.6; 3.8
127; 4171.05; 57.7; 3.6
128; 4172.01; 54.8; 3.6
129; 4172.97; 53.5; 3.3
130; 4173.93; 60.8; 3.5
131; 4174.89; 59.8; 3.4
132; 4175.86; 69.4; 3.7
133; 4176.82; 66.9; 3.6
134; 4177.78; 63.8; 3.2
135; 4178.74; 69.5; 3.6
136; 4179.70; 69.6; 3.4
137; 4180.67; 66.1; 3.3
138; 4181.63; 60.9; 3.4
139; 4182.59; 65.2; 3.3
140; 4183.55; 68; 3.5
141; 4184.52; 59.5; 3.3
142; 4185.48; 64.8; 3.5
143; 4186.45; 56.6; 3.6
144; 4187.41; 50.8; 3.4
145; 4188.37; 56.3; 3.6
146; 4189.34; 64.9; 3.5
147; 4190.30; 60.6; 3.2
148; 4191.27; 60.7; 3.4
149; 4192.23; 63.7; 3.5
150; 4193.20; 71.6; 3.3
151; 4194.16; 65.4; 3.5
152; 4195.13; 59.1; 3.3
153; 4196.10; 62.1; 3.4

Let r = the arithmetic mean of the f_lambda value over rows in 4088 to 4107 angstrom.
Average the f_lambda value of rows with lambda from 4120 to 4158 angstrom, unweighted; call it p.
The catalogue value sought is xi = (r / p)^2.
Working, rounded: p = 64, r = 65.8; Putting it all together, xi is 1.06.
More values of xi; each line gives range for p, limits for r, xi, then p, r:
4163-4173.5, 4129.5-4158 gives 0.93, 65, 62.8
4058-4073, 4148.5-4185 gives 1.51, 53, 65.4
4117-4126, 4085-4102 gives 1.08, 66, 68.5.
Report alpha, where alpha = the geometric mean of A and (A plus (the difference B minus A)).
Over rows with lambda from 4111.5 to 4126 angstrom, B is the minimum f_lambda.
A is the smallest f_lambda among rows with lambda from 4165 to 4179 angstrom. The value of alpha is 56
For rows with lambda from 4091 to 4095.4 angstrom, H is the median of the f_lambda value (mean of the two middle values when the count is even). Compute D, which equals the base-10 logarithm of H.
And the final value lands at 1.86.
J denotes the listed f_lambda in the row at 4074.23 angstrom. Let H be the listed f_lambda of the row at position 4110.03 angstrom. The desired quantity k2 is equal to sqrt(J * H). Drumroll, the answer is 66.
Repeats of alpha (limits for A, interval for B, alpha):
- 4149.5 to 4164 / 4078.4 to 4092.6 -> 55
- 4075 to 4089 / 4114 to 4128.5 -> 56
